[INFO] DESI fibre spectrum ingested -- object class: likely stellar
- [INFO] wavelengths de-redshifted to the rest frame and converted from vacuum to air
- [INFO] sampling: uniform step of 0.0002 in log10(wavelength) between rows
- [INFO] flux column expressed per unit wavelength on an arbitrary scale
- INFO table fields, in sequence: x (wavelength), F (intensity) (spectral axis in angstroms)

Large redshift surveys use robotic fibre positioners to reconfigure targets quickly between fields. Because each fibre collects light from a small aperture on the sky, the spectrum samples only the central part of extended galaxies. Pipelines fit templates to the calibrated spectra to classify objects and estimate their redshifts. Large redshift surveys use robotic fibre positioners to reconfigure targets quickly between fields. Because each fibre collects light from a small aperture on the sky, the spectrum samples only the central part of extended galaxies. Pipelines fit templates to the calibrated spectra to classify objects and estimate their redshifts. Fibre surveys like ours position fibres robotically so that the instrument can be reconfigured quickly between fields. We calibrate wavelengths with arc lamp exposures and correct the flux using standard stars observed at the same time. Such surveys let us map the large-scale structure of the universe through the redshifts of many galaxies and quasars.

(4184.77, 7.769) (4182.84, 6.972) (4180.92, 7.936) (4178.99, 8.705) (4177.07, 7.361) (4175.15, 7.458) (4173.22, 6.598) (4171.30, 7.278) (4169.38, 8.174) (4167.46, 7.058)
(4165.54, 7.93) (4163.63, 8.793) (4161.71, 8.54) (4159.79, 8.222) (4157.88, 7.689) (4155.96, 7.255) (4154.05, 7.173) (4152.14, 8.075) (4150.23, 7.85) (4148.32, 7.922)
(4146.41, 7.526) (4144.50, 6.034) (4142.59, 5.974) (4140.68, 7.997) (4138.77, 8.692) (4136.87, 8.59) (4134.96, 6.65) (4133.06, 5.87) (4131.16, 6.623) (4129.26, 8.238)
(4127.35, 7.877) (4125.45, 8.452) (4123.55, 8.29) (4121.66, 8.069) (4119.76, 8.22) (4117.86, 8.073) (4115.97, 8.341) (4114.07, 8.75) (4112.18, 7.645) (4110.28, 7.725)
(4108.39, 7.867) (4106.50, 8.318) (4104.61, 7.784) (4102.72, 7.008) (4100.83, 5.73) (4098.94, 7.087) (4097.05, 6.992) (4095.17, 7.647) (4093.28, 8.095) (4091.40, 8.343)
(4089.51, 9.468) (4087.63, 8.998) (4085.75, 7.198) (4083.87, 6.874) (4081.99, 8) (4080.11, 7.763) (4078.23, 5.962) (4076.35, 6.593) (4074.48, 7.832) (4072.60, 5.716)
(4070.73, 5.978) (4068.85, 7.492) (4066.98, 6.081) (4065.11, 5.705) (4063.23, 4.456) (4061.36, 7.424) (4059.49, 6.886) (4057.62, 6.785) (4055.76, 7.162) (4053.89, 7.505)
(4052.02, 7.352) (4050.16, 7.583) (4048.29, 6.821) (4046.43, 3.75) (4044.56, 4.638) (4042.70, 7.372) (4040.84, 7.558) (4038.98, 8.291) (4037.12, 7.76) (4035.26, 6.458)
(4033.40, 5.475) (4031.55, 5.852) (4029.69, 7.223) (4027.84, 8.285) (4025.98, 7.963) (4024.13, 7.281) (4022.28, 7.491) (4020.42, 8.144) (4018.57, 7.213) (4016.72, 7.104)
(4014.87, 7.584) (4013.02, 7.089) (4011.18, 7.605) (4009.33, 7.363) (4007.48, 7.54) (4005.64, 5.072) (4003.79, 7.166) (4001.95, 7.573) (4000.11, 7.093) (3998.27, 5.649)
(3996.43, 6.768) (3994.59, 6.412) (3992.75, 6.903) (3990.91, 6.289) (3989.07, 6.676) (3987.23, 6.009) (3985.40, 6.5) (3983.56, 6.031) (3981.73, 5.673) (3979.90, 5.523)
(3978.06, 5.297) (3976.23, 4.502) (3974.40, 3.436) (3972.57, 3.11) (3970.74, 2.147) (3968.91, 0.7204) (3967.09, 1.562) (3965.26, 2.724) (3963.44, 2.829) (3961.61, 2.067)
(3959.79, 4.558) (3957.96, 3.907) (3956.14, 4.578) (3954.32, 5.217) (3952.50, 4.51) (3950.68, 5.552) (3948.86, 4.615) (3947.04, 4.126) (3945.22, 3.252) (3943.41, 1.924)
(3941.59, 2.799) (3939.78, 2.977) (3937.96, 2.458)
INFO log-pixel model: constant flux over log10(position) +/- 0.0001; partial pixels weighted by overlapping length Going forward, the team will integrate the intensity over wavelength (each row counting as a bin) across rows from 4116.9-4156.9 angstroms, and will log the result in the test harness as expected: 304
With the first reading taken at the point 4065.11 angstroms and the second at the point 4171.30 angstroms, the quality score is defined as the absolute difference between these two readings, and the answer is 1.6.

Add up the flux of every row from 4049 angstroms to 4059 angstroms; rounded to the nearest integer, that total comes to 36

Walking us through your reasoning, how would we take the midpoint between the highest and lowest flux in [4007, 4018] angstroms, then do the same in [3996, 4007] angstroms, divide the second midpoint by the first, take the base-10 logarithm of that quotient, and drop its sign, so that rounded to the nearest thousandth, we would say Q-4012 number 0.065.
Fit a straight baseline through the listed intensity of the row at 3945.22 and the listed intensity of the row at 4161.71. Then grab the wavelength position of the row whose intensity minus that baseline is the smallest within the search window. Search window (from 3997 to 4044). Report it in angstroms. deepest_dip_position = 4033.40 angstroms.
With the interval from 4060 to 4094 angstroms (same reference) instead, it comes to 4063.23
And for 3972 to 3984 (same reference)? 3972.57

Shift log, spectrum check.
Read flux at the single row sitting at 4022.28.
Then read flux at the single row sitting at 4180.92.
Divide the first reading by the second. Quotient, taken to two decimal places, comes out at 0.94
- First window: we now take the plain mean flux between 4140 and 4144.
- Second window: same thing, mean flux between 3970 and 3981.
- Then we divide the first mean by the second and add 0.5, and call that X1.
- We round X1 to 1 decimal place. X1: 2.2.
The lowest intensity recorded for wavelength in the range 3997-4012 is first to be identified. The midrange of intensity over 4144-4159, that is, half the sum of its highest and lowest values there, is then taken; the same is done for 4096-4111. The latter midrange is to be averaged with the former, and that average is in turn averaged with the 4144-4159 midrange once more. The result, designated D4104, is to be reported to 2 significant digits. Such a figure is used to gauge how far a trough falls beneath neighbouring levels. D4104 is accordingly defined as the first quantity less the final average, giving -2.0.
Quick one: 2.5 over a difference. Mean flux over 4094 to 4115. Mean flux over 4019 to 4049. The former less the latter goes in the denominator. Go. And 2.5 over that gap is 4.1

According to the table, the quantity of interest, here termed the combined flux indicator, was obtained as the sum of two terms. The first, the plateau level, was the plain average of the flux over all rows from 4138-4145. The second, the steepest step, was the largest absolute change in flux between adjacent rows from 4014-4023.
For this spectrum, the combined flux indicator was 8.1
